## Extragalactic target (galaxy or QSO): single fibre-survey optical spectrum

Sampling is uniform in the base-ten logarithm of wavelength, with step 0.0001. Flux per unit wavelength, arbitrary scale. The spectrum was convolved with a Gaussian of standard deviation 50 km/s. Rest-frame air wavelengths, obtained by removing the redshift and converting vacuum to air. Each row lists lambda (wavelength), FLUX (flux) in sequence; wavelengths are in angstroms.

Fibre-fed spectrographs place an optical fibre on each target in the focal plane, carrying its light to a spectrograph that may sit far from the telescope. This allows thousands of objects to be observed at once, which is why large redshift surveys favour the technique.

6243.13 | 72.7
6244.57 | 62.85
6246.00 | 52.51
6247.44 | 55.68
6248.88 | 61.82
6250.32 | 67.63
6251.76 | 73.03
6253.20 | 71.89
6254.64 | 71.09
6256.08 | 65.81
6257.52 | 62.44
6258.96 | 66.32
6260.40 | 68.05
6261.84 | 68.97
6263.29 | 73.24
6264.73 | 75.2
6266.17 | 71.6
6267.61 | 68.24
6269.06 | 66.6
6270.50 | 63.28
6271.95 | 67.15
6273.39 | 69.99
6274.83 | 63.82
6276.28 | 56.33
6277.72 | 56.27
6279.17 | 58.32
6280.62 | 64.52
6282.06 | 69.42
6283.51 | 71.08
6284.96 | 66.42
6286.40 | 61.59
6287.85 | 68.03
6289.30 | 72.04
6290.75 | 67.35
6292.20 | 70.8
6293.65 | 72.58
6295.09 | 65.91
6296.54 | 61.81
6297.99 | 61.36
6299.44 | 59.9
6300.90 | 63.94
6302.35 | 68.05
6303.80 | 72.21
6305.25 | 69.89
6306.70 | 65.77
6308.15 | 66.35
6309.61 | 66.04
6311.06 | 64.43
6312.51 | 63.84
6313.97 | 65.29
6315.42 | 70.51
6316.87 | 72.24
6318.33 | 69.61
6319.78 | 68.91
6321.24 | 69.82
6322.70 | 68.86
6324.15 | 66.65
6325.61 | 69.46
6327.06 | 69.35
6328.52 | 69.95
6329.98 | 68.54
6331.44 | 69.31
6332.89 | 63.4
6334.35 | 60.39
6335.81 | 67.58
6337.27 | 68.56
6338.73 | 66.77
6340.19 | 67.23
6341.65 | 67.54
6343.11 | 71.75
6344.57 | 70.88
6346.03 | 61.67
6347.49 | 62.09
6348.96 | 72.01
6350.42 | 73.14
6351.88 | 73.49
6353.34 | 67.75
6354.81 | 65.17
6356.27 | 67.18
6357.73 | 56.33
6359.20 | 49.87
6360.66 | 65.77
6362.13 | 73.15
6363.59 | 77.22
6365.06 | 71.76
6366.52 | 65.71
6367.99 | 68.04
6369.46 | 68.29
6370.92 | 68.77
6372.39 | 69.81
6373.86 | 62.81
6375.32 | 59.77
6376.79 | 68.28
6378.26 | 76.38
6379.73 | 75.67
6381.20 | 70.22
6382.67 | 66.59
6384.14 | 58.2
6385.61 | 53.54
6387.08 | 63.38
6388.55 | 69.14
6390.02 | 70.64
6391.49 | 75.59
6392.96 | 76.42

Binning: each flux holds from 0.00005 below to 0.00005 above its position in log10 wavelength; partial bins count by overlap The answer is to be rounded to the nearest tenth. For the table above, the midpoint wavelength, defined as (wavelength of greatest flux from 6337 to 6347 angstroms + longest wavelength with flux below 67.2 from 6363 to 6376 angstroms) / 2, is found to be 6359.2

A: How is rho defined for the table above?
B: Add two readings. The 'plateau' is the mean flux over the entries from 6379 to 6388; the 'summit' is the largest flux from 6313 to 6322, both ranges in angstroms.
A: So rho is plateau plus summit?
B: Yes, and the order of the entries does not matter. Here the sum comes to 137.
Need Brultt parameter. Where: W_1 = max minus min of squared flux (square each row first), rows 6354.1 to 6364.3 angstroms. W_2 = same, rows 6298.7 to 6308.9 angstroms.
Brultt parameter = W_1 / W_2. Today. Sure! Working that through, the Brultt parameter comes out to 2.1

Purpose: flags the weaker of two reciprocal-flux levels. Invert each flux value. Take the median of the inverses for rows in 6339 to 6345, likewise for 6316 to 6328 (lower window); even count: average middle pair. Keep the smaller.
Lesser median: 0.0144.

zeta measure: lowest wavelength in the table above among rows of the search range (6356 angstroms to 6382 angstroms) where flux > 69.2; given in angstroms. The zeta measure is 6362.13 angstroms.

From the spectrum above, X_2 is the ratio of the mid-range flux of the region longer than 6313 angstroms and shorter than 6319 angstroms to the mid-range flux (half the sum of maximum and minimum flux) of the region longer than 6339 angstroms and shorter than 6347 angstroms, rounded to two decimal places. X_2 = 1.03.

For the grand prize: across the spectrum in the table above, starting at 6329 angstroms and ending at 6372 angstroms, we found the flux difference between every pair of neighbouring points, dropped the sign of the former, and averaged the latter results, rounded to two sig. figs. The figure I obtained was 4.1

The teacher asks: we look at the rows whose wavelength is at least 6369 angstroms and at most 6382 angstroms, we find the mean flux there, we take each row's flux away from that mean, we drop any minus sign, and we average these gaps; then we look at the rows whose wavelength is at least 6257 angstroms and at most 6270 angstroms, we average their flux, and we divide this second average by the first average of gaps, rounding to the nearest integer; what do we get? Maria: 19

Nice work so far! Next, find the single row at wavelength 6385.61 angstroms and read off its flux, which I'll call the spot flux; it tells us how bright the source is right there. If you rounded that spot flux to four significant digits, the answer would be 53.54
